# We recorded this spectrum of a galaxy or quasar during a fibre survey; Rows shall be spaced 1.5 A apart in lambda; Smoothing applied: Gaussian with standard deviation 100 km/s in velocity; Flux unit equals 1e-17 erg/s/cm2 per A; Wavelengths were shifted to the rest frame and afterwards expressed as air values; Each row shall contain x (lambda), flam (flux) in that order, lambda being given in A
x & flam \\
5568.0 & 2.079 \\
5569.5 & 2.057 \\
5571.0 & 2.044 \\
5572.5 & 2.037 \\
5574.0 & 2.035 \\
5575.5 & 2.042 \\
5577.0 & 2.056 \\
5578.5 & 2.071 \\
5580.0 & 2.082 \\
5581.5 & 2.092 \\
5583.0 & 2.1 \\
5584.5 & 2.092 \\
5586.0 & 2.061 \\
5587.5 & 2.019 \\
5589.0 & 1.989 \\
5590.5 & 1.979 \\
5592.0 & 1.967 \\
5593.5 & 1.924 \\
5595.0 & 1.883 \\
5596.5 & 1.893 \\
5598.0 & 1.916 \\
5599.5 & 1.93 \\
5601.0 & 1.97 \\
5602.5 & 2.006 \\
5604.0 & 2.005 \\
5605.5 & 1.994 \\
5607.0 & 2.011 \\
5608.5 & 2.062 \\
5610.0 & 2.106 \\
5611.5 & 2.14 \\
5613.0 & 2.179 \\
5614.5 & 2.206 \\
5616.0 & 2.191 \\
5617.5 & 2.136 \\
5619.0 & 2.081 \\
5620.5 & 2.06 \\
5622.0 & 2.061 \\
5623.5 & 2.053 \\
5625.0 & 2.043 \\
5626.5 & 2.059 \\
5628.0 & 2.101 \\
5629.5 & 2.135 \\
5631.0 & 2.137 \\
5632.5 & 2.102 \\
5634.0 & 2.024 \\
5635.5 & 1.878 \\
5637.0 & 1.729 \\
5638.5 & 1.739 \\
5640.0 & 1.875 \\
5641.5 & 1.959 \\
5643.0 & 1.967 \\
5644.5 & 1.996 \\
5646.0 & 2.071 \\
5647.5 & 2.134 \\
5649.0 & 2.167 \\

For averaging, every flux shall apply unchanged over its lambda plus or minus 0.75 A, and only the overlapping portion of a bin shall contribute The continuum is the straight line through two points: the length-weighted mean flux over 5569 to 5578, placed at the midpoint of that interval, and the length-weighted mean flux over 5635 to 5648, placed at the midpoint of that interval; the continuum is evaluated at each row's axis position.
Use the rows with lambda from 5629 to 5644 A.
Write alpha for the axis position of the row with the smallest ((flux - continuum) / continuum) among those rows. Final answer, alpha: 5637.0 A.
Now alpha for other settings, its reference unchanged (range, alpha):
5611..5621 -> 5620.5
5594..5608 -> 5595.0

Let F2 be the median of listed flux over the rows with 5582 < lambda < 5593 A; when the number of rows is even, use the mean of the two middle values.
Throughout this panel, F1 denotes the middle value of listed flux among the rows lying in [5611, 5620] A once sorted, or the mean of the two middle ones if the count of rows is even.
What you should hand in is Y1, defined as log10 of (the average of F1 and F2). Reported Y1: 0.320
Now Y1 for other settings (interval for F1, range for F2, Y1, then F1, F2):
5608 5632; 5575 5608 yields 0.313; 2.10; 2.01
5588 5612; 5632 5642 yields 0.286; 1.98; 1.88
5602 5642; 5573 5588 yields 0.314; 2.06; 2.07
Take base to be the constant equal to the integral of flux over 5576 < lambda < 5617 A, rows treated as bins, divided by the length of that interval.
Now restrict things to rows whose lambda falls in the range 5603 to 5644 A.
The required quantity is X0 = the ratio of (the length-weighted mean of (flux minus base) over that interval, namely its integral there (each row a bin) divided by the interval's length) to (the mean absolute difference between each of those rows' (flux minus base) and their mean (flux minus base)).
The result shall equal 0.0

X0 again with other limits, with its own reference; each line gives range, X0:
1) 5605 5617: 1.2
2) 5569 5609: -0.5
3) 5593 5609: -1.5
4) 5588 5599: -2.7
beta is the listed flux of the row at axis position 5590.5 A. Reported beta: 1.979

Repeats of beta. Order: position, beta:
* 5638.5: 1.739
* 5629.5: 2.135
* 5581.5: 2.092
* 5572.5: 2.037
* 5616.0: 2.191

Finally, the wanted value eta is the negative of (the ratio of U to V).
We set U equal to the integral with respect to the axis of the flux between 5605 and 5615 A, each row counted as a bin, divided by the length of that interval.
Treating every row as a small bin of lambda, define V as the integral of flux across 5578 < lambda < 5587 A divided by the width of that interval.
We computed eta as -1.01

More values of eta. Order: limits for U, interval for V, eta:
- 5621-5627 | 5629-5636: -1.00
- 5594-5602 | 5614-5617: -0.88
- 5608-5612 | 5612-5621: -0.98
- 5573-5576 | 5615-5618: -0.94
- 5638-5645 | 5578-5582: -0.92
